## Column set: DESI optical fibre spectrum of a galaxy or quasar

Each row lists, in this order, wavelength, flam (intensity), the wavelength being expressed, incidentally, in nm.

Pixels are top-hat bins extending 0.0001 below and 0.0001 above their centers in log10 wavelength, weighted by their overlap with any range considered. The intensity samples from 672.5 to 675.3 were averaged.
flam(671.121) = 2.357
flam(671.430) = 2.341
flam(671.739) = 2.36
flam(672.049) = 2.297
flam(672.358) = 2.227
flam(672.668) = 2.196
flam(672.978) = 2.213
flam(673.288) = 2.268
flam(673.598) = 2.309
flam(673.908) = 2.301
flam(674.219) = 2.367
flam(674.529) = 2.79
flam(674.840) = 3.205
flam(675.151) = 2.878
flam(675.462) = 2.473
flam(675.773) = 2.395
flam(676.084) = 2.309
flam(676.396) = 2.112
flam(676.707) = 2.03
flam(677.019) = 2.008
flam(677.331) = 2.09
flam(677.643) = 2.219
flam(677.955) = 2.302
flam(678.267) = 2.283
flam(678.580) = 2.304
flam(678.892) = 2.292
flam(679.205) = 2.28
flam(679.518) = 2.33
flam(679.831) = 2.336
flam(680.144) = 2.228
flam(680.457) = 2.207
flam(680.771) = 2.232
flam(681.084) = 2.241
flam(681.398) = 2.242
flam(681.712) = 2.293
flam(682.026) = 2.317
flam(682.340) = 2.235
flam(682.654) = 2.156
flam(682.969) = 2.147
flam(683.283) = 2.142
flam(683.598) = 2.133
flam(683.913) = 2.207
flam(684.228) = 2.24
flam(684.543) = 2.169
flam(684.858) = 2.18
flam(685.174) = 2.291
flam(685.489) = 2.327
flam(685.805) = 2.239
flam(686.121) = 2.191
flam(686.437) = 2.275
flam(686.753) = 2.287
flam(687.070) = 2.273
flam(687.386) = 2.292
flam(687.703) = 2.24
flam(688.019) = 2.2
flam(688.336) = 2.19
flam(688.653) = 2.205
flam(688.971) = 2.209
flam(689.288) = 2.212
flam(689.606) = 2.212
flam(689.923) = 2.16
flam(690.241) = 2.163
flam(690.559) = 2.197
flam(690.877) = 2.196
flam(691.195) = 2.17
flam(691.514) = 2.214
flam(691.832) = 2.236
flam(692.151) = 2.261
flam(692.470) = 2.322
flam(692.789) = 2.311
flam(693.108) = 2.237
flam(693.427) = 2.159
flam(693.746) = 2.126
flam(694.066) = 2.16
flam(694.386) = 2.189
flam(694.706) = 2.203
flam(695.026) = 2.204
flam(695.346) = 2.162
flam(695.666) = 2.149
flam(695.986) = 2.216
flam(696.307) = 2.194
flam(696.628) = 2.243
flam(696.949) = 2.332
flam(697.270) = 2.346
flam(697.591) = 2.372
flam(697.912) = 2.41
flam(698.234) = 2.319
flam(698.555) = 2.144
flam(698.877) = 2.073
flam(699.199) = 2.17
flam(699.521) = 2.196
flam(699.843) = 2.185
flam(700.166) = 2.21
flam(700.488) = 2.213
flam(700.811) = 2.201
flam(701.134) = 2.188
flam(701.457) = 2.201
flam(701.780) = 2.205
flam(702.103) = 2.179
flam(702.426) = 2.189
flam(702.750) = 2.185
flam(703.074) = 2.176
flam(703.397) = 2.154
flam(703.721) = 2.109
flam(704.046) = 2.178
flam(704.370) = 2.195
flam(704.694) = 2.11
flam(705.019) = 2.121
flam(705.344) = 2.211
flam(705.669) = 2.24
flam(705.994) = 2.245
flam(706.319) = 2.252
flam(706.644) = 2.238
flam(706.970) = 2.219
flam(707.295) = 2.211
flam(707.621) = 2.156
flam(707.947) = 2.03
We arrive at 2.50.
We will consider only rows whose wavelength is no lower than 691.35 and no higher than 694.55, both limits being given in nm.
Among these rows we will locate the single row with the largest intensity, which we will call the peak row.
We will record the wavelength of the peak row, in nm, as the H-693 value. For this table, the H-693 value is 692.470 nm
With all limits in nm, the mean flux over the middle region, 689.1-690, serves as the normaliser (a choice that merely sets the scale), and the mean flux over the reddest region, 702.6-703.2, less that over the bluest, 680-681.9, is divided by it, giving -0.03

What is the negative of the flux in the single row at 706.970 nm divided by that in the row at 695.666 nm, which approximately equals -1.03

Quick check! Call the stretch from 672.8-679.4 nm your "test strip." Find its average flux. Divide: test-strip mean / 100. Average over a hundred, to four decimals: 0.0235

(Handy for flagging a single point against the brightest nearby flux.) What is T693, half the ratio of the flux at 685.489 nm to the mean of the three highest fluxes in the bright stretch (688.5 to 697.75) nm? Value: 0.495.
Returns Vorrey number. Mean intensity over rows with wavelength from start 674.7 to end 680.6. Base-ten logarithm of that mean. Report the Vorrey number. 0.367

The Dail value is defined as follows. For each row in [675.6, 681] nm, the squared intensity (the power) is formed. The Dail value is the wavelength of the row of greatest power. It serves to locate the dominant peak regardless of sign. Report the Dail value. 675.773 nm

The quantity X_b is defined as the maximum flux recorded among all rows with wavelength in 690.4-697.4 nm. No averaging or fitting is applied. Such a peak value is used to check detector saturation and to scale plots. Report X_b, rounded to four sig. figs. 2.346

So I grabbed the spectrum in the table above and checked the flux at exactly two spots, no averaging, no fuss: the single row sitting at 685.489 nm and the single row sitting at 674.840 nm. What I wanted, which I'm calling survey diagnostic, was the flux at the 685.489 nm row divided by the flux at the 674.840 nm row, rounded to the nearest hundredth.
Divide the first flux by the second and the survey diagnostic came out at 0.73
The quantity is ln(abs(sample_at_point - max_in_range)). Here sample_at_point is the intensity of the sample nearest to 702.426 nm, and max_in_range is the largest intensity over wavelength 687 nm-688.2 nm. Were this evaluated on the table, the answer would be -2.3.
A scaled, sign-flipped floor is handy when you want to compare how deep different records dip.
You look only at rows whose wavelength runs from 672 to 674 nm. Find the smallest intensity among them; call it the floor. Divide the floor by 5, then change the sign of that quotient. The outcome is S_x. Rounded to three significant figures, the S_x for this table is -0.439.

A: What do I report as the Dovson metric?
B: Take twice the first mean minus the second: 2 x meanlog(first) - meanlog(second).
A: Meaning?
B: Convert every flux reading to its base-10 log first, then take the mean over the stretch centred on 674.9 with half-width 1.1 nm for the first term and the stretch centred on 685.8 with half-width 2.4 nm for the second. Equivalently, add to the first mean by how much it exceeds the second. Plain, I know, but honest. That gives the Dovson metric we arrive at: 0.48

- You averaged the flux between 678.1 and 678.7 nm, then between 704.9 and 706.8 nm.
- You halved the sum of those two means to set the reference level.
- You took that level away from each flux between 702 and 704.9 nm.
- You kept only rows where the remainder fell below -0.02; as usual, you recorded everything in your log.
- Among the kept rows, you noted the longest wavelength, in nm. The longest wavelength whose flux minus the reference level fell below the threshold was 704.694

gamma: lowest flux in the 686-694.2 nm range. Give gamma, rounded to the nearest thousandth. 2.126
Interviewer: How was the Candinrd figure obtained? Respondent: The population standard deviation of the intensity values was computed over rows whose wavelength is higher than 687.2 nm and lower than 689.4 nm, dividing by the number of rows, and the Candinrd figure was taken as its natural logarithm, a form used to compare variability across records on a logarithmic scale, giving -3.4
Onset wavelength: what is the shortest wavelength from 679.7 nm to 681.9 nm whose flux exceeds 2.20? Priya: 679.831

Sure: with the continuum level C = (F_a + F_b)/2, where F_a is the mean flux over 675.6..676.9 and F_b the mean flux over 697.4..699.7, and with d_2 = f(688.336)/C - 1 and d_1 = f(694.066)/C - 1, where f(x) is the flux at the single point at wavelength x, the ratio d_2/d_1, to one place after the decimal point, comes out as 0.5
